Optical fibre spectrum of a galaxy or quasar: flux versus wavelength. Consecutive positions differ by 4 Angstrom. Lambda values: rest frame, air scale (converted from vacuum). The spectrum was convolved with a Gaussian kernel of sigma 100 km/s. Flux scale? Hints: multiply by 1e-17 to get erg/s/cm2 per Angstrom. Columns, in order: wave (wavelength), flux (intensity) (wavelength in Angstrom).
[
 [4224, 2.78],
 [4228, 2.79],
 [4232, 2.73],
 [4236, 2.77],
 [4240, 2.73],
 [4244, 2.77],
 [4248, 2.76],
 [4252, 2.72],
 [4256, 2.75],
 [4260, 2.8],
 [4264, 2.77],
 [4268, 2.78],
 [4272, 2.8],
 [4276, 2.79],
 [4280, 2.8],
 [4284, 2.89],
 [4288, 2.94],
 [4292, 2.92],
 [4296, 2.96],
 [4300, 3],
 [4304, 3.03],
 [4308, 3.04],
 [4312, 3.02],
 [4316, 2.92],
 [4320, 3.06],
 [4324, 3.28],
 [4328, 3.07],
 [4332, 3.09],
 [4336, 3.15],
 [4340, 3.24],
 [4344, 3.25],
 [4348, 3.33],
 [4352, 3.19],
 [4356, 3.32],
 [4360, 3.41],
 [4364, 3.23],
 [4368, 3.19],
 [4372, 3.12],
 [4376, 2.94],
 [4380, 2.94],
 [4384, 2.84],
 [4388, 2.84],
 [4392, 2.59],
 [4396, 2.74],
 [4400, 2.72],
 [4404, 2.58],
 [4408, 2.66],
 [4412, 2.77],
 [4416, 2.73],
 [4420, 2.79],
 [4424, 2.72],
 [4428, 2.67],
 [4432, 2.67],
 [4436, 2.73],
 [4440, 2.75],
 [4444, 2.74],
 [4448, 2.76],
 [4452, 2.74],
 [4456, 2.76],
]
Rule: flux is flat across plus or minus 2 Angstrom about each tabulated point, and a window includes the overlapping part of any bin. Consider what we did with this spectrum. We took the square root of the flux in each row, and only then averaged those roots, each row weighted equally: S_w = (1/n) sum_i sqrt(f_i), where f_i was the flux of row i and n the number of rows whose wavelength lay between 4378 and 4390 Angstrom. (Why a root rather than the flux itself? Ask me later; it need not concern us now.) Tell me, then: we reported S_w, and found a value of 1.70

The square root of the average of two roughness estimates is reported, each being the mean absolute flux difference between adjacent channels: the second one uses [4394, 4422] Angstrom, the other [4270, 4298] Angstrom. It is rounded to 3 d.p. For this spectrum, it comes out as 0.236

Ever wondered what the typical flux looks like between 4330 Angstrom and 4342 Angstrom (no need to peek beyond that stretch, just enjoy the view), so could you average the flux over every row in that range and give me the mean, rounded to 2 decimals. 3.16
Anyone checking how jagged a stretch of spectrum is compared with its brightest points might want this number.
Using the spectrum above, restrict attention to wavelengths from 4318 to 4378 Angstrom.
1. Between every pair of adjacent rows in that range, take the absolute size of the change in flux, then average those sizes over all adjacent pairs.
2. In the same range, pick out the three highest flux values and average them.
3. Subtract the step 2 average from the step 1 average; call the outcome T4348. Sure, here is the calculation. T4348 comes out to -3.2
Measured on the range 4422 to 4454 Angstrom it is -2.7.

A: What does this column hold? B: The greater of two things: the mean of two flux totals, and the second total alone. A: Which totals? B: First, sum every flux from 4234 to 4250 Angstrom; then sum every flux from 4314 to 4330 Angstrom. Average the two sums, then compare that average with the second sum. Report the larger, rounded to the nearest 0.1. 12.3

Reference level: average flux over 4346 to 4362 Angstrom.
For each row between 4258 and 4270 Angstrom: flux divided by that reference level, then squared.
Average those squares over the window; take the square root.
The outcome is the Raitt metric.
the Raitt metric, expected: 0.84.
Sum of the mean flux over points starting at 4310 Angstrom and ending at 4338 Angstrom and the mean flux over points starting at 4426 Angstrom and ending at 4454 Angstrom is 5.81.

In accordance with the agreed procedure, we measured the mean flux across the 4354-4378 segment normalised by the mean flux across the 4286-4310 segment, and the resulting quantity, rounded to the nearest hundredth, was 1.07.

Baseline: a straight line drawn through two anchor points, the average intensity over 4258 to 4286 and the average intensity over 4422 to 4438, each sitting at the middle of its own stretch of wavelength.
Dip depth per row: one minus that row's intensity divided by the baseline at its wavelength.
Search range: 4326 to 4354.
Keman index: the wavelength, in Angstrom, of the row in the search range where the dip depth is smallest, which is 4348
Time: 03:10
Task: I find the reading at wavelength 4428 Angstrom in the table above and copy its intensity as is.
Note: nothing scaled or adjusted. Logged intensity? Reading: 2.67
